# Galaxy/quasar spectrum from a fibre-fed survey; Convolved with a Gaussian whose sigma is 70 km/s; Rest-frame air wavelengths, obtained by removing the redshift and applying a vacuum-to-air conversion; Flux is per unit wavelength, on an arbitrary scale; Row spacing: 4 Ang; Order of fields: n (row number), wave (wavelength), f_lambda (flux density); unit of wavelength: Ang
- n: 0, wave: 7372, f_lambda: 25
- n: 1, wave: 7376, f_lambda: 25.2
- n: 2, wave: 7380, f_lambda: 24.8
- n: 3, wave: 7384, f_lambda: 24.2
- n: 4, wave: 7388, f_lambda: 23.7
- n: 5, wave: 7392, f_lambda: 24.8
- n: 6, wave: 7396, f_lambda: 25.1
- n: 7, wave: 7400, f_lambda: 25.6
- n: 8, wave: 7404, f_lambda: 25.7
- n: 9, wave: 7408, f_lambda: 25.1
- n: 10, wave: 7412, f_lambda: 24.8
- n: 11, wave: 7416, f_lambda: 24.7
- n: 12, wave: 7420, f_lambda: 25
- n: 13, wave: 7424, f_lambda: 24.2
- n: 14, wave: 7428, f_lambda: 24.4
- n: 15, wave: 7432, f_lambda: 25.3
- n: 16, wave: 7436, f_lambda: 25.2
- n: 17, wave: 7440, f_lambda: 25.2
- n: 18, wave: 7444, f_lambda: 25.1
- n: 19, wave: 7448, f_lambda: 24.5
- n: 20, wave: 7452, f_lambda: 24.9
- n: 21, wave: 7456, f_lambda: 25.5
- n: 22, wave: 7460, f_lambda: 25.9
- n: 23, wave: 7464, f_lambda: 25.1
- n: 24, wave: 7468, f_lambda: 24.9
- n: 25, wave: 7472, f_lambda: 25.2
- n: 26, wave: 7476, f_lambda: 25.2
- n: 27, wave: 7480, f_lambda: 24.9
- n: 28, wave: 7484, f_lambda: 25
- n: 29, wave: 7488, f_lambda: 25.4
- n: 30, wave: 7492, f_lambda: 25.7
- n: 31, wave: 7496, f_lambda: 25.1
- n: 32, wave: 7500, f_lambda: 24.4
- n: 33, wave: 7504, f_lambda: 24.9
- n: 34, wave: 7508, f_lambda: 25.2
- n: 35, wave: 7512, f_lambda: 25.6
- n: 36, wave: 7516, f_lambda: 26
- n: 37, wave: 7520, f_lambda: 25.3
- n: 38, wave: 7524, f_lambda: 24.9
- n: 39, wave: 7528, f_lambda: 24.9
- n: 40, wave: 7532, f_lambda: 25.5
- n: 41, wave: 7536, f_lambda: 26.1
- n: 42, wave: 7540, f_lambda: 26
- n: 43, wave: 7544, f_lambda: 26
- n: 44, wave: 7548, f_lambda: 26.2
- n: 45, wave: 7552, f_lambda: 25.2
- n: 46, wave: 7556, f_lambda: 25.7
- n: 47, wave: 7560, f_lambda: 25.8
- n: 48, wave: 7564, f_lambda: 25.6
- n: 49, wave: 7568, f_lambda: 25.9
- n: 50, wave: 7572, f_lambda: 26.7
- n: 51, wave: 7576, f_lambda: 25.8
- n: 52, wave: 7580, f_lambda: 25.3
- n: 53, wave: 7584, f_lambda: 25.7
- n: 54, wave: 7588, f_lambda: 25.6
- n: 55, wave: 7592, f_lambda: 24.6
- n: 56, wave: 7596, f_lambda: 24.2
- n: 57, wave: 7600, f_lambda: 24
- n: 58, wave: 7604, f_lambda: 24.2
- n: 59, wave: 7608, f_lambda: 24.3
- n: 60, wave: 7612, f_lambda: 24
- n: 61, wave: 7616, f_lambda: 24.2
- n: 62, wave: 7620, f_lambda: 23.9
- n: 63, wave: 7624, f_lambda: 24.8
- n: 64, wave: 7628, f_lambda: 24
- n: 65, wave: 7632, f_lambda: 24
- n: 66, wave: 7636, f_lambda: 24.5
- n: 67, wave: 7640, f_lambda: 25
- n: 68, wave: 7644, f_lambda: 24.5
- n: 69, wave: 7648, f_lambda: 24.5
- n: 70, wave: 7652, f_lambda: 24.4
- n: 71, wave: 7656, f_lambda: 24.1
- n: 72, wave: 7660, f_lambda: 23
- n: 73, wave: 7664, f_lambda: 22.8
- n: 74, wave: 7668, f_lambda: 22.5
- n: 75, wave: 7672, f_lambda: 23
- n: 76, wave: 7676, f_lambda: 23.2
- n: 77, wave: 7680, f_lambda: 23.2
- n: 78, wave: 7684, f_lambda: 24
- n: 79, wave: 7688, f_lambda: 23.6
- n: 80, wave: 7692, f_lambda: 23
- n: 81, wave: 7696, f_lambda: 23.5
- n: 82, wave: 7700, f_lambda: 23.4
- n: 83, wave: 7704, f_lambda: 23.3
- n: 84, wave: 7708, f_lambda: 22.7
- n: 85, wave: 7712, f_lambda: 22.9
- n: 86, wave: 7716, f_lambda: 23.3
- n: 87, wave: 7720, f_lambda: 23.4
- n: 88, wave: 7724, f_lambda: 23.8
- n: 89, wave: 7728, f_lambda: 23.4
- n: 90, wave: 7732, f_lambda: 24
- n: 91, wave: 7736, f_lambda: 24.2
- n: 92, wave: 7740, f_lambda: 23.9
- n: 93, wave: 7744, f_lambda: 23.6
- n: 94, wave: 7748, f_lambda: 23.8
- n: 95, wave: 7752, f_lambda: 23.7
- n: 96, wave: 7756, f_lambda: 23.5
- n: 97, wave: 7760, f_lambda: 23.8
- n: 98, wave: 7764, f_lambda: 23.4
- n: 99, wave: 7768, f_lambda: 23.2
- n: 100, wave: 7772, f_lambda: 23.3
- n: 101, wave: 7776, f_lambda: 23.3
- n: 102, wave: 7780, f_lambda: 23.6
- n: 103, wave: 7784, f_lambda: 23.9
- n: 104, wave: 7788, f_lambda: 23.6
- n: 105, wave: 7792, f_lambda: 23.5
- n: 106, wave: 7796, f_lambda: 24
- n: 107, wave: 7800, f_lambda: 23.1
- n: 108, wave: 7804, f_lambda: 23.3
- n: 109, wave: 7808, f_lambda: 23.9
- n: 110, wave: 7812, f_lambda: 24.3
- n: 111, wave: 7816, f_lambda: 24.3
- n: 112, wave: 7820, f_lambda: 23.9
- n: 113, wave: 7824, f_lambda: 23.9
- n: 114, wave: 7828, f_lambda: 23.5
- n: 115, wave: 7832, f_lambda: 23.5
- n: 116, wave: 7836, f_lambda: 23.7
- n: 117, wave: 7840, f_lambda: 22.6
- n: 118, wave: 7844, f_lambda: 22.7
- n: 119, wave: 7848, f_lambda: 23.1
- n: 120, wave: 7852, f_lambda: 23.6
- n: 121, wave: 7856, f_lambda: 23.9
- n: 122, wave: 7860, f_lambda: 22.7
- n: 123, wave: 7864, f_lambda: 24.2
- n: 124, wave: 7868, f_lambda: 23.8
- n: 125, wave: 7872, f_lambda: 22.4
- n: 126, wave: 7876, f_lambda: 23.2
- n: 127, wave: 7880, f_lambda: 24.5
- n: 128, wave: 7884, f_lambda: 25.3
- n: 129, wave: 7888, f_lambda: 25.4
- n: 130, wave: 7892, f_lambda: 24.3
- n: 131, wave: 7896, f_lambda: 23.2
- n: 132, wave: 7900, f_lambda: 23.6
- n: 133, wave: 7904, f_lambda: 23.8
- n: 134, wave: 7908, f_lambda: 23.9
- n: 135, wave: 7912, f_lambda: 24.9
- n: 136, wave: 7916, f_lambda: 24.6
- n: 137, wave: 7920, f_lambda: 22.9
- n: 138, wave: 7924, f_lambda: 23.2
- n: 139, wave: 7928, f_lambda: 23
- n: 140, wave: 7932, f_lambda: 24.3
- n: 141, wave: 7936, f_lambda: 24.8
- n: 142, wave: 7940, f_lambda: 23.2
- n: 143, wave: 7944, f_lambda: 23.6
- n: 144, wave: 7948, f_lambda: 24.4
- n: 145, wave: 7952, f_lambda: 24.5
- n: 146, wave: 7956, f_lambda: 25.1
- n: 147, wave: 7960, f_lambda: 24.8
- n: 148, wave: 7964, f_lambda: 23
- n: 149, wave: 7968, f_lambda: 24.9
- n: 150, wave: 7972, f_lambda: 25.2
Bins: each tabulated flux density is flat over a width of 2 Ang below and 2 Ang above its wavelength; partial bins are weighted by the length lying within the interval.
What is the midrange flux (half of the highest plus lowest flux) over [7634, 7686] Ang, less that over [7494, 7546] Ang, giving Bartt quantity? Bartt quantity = -1.5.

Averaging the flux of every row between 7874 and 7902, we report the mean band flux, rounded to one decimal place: 24.2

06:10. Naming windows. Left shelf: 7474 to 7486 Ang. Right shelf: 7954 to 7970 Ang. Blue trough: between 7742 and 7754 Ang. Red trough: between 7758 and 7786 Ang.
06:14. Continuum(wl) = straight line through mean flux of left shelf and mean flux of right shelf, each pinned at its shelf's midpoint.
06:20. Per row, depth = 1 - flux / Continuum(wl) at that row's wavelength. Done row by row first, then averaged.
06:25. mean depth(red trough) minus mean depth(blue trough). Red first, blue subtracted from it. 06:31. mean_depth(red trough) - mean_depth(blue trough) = 0.01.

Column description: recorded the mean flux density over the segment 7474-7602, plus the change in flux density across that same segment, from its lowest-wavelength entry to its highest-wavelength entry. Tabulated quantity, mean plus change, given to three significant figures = 24.2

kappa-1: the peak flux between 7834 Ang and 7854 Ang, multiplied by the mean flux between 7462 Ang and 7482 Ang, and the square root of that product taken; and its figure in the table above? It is 24.4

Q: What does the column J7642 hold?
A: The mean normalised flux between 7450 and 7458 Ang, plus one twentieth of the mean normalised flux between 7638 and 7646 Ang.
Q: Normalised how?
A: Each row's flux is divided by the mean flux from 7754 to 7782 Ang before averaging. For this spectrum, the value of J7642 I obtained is 1.13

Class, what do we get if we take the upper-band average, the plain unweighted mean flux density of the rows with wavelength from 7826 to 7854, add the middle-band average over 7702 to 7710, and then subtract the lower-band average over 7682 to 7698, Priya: 22.7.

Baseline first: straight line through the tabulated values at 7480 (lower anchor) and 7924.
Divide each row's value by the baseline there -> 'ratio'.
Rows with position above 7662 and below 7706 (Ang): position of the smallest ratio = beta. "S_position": 7668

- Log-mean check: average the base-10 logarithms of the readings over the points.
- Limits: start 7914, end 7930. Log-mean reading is 1.37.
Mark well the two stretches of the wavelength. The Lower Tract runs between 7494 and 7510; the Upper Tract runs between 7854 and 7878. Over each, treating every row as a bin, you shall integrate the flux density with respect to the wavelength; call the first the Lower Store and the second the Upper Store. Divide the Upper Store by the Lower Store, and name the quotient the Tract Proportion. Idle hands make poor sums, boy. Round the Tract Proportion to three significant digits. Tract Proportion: 1.41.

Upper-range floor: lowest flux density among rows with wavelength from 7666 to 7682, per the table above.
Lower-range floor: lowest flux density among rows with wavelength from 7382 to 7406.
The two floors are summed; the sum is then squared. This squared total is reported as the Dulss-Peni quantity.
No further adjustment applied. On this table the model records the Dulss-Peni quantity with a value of 2134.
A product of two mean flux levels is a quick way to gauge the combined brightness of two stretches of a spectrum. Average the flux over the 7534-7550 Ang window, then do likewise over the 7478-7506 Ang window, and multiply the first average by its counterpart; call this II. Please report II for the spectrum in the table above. 653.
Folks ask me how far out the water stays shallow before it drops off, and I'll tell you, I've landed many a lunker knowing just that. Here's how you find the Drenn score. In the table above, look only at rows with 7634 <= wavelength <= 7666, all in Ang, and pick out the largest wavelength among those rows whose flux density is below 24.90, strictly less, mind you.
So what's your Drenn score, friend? 7664 Ang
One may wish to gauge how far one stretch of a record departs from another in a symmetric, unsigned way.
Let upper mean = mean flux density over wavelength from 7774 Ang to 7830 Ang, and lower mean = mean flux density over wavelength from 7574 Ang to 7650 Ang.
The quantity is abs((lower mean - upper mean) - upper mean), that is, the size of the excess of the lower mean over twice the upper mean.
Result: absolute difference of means 22.9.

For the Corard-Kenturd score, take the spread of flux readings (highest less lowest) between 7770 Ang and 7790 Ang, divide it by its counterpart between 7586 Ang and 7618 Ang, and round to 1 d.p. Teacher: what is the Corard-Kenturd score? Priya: 0.4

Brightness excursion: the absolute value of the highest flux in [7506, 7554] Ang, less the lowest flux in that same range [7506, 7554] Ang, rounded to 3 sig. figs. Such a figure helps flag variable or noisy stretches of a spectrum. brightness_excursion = 1.30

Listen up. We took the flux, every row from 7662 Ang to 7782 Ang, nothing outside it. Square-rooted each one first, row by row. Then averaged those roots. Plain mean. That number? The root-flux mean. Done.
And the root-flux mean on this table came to 4.84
